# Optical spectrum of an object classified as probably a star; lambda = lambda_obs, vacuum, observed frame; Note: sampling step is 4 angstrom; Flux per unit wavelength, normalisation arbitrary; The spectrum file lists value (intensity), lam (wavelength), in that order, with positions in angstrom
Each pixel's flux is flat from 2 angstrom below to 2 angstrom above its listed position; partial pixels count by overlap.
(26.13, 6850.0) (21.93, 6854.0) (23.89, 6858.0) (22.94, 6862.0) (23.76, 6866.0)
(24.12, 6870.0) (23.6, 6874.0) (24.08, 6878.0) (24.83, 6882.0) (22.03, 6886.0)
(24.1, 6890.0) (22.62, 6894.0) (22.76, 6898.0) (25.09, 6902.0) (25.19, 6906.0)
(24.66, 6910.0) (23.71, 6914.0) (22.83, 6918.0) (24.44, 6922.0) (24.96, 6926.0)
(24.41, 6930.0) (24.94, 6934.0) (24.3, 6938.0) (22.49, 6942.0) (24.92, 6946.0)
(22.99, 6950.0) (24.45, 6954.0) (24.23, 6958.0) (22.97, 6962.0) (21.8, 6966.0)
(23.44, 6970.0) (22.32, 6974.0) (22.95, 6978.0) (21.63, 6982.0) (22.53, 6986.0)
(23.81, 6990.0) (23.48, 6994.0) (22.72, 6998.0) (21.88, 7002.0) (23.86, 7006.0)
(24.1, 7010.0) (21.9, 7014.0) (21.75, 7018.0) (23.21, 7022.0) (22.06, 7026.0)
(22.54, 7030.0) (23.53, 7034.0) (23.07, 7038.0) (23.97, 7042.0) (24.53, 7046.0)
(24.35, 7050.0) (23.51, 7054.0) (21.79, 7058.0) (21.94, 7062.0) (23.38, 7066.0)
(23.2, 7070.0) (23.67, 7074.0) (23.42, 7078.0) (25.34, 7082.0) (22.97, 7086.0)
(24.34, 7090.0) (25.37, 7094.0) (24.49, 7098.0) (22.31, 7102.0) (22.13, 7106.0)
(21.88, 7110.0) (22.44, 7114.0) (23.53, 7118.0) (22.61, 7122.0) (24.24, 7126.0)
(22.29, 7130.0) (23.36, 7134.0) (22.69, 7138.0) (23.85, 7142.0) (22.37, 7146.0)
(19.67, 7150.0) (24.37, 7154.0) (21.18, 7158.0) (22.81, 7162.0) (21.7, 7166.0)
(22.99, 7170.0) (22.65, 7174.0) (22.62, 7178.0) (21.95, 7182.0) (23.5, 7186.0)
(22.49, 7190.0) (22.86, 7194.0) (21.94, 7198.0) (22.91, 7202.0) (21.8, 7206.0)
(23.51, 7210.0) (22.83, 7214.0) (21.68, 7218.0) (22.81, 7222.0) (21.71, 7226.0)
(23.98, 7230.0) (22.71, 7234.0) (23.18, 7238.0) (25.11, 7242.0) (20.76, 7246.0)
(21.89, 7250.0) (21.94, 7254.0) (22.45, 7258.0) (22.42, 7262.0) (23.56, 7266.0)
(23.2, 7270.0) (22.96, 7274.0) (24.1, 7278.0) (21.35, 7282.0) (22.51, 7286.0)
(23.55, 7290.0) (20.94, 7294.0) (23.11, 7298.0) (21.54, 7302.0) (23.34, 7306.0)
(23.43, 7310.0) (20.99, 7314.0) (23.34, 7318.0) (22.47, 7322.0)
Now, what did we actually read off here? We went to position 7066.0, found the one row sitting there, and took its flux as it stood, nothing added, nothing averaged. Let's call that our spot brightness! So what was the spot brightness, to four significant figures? 23.38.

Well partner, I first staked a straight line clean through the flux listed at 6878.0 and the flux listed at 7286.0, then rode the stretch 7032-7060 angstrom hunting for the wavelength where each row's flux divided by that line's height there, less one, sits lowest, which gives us 7058.0 angstrom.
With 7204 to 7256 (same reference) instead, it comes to 7246.0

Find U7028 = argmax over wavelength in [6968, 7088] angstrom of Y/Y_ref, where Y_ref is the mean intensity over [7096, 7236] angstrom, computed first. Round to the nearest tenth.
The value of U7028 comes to 7082.0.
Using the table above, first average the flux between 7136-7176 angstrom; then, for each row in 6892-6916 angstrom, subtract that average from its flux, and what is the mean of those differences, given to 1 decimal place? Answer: 1.6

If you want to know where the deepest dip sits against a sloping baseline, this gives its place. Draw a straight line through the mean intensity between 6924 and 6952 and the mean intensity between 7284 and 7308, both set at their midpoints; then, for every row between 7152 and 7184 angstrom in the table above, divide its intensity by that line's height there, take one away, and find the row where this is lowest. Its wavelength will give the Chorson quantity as 7158.0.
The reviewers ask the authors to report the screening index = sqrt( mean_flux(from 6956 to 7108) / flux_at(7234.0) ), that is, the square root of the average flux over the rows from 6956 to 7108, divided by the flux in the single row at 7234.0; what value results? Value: 1.01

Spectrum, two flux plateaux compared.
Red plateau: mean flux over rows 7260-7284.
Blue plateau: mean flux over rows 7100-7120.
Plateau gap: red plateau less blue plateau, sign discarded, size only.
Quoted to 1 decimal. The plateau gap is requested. 0.5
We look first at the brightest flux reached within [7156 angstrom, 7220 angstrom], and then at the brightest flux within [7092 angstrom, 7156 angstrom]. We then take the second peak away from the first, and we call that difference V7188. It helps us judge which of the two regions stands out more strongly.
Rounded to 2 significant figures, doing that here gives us -1.9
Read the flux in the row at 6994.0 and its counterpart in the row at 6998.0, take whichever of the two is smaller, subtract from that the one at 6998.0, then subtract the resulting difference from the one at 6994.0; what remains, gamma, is 23.5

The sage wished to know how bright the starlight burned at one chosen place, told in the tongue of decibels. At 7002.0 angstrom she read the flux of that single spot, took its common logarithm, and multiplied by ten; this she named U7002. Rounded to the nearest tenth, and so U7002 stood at 13.4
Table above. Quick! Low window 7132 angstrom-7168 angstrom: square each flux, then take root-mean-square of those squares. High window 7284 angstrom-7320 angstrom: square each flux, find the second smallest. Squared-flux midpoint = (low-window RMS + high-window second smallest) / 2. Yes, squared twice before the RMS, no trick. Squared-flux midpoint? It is 475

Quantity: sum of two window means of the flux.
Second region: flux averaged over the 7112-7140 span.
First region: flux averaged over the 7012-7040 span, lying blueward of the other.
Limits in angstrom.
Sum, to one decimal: 45.6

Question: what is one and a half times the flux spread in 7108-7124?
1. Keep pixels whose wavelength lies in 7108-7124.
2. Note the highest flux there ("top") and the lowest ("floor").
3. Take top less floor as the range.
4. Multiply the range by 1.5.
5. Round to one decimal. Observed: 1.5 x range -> 2.5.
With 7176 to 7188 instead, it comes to 2.3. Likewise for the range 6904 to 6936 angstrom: 3.5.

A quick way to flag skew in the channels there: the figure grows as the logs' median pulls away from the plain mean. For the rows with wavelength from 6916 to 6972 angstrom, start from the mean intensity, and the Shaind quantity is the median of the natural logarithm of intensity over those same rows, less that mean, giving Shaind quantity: -20.6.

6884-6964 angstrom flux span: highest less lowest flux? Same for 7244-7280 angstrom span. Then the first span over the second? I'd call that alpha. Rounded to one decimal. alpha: 0.9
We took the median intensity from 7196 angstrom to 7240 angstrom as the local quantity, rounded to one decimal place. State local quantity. 22.8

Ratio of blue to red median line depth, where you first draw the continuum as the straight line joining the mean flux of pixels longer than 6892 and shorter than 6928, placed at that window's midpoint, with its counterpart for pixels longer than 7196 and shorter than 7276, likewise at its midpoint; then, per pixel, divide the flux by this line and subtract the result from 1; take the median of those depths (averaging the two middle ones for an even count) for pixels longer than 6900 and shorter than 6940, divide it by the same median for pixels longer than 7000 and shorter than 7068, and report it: -1.5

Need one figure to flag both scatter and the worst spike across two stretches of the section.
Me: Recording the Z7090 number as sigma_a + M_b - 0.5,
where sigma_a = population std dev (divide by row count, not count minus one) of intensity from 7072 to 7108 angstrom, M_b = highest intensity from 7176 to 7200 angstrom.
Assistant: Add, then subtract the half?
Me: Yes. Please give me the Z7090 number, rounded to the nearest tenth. 24.1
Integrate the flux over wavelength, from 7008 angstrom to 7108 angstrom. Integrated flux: 2331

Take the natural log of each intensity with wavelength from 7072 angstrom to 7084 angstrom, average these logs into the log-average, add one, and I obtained 4.18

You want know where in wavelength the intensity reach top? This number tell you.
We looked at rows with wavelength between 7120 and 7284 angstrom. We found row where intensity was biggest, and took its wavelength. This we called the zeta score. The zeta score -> 7242.0 angstrom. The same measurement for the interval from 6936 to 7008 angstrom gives 6946.0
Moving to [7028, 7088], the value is 7082.0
